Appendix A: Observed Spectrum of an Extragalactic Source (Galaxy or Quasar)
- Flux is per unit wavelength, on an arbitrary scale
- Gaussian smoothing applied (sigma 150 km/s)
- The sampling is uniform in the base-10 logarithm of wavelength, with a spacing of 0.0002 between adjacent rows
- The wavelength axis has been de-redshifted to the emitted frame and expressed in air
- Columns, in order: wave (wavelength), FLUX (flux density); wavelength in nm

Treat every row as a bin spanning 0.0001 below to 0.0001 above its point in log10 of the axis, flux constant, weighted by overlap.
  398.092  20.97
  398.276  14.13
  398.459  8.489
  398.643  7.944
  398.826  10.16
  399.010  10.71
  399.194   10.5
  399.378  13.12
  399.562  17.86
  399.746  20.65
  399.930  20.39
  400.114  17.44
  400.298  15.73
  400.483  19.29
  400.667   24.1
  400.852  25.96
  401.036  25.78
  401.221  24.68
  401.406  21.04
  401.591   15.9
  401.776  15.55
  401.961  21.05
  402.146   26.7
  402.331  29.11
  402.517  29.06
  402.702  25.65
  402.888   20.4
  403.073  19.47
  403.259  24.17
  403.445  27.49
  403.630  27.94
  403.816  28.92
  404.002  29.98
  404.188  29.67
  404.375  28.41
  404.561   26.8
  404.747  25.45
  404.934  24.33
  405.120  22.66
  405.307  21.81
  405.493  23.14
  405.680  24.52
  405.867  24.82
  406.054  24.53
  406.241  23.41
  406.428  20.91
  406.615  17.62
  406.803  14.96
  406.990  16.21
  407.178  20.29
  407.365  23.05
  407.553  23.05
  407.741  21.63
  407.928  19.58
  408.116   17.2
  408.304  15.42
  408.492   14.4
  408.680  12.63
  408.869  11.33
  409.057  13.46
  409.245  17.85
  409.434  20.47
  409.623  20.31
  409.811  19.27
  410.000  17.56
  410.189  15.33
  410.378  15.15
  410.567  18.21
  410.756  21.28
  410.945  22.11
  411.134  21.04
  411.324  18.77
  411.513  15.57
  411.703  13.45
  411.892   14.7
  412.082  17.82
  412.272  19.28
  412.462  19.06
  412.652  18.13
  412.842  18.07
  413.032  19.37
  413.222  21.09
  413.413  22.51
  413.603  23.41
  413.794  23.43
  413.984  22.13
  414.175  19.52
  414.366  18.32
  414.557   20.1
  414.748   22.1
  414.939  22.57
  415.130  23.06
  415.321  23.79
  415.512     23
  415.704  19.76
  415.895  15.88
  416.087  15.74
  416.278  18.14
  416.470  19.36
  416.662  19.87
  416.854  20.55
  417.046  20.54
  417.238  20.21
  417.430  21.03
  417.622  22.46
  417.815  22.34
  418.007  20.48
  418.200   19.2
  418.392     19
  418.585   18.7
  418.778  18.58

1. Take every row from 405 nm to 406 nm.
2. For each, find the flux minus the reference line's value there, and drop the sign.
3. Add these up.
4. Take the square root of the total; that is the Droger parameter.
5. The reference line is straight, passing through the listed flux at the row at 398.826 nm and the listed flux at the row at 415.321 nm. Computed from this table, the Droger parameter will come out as 6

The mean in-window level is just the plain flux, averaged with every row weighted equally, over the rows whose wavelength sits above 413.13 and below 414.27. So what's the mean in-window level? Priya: 22.0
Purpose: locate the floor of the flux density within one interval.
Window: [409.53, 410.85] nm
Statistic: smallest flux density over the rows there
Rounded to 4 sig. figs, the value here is 15.15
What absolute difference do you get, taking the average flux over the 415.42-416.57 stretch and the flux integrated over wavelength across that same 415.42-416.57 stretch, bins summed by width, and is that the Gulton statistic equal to 2.79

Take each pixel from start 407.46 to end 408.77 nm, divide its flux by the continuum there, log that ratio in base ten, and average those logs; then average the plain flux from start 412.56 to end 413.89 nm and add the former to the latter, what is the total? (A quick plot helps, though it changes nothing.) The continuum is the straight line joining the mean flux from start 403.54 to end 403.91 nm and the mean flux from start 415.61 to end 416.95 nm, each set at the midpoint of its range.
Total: 20.7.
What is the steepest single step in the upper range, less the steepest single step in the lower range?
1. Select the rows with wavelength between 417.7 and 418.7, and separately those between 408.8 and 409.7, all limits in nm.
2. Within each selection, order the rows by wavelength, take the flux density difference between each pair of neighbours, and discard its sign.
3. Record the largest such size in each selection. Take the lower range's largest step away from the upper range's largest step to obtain -2.5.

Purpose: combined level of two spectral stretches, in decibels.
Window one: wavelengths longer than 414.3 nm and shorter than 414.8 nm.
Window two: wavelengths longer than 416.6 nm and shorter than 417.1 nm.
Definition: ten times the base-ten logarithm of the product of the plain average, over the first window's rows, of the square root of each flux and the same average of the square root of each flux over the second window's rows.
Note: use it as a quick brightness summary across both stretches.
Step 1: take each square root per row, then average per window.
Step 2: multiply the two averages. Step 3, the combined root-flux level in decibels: 13.1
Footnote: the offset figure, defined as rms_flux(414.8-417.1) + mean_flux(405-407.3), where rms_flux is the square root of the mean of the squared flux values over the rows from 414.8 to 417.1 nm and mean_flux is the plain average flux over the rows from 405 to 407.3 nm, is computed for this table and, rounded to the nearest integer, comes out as 42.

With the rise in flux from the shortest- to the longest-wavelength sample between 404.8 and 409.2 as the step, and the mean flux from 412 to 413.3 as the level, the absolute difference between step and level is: 30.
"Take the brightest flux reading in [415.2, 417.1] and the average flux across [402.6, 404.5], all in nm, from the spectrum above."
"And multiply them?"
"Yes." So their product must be 624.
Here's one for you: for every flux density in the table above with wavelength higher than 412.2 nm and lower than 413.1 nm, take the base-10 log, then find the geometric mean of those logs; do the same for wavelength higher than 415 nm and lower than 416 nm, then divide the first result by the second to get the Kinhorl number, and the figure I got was 0.97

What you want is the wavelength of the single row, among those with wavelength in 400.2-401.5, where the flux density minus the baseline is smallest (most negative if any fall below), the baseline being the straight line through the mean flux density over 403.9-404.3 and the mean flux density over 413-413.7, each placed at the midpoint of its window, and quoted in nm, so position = 400.298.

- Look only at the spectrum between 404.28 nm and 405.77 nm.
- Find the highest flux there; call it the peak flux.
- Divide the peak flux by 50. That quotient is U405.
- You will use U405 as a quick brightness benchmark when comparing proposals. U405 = 0.57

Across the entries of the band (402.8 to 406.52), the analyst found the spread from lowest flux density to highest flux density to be 11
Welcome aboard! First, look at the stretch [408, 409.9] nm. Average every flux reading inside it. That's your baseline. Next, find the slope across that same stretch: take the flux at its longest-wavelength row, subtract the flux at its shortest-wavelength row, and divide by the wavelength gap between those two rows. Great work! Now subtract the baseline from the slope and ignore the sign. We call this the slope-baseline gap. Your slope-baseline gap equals 15.0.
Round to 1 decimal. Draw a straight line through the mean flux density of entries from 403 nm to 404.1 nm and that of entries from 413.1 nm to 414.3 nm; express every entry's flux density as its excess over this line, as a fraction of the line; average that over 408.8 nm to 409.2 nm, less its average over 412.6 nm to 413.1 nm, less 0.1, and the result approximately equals -0.4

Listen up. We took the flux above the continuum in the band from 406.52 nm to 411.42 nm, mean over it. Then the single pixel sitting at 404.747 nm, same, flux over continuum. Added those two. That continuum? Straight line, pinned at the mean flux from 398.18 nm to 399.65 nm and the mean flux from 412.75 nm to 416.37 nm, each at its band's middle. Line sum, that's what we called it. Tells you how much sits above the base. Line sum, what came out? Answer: 11.1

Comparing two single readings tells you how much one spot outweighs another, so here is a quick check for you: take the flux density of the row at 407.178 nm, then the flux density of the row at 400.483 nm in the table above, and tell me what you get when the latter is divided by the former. 1.0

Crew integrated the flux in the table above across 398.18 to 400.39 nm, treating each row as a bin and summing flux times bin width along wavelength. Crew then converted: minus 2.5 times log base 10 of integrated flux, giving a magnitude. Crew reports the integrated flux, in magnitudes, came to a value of -3.7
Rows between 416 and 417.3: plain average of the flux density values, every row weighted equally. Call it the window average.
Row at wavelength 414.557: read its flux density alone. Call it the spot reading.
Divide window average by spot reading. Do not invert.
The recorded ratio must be 1.0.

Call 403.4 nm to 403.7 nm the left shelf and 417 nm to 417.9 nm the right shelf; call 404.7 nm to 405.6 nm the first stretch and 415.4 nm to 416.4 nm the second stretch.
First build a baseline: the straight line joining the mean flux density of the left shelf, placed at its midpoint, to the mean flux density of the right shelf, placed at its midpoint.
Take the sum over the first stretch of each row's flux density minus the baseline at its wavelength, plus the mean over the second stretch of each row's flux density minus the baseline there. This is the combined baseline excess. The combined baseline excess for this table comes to -21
